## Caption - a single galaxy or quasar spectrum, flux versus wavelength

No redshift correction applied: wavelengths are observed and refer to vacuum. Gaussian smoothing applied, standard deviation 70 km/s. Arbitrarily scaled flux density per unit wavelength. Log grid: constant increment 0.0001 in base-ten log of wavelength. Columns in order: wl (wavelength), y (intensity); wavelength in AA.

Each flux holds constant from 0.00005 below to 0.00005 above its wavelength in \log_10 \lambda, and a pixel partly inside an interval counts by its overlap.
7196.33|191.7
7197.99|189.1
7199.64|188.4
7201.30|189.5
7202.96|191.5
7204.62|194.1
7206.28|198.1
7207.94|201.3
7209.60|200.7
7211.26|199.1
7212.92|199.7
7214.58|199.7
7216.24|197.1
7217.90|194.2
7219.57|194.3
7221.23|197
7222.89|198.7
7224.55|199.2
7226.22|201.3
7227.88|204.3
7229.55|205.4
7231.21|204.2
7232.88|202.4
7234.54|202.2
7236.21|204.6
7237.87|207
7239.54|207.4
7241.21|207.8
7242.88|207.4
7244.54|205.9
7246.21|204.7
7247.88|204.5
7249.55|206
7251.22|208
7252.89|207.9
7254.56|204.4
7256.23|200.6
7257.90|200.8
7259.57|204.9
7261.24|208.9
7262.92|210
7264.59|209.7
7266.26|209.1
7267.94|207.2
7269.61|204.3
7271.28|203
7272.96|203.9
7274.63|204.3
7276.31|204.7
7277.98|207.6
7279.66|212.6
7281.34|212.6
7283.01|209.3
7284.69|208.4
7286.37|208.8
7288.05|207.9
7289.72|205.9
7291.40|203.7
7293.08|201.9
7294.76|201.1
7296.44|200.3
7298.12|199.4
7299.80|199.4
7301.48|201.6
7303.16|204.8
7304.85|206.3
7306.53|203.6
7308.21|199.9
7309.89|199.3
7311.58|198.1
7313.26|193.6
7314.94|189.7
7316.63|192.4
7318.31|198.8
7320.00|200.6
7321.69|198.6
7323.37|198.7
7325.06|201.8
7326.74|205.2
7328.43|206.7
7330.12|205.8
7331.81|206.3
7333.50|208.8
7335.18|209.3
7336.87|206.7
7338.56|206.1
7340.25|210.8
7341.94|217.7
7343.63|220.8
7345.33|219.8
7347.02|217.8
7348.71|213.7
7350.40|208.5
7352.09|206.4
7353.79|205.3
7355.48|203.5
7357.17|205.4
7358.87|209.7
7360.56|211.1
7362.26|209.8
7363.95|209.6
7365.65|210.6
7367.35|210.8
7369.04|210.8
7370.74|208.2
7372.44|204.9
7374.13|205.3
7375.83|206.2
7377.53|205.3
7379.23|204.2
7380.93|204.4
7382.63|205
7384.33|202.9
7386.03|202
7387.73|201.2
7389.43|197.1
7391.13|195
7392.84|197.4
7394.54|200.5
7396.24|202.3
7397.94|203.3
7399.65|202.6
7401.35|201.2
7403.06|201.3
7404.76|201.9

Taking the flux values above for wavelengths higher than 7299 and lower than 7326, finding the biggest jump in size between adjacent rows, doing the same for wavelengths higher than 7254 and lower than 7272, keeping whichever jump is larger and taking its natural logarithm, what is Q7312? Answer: 1.86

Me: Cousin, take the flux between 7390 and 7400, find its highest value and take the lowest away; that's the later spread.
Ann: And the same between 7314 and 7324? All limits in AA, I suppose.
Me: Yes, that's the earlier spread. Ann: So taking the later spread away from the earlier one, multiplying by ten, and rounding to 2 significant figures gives 26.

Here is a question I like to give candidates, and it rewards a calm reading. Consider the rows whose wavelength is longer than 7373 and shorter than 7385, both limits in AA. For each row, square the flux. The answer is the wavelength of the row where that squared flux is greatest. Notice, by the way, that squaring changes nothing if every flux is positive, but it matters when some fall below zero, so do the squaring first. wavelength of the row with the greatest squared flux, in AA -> 7375.83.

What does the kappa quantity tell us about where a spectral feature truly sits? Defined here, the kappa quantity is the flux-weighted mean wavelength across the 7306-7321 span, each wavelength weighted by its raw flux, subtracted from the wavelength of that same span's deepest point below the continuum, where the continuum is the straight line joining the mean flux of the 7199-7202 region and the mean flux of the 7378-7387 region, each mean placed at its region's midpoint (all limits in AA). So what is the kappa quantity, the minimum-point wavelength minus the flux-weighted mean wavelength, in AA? 1.7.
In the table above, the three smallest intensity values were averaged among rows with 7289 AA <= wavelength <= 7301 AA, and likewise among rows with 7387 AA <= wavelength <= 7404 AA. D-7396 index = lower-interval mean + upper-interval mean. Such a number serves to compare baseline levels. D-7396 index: 396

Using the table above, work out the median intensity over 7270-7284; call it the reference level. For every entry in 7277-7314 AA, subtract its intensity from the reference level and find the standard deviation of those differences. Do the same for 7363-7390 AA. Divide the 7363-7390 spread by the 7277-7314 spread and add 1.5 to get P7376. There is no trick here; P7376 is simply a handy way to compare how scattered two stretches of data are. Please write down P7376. 2.3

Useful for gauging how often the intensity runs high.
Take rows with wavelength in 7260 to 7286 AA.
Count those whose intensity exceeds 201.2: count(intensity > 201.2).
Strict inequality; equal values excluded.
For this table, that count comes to 15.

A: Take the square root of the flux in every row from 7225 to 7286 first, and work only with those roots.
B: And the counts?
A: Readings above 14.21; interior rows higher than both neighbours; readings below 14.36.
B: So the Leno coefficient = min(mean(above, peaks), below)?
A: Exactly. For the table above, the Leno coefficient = 18.5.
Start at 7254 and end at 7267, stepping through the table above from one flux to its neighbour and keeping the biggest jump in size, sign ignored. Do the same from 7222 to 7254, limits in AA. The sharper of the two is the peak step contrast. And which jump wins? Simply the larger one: 4.1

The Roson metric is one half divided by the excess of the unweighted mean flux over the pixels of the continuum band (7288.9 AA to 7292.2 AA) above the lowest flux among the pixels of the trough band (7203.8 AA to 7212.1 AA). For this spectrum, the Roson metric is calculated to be 0.05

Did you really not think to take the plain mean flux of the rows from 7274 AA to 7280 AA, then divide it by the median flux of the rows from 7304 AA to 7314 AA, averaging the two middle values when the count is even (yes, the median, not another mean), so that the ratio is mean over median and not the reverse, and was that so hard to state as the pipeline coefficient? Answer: 1.04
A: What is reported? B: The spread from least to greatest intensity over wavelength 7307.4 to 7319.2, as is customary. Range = 10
